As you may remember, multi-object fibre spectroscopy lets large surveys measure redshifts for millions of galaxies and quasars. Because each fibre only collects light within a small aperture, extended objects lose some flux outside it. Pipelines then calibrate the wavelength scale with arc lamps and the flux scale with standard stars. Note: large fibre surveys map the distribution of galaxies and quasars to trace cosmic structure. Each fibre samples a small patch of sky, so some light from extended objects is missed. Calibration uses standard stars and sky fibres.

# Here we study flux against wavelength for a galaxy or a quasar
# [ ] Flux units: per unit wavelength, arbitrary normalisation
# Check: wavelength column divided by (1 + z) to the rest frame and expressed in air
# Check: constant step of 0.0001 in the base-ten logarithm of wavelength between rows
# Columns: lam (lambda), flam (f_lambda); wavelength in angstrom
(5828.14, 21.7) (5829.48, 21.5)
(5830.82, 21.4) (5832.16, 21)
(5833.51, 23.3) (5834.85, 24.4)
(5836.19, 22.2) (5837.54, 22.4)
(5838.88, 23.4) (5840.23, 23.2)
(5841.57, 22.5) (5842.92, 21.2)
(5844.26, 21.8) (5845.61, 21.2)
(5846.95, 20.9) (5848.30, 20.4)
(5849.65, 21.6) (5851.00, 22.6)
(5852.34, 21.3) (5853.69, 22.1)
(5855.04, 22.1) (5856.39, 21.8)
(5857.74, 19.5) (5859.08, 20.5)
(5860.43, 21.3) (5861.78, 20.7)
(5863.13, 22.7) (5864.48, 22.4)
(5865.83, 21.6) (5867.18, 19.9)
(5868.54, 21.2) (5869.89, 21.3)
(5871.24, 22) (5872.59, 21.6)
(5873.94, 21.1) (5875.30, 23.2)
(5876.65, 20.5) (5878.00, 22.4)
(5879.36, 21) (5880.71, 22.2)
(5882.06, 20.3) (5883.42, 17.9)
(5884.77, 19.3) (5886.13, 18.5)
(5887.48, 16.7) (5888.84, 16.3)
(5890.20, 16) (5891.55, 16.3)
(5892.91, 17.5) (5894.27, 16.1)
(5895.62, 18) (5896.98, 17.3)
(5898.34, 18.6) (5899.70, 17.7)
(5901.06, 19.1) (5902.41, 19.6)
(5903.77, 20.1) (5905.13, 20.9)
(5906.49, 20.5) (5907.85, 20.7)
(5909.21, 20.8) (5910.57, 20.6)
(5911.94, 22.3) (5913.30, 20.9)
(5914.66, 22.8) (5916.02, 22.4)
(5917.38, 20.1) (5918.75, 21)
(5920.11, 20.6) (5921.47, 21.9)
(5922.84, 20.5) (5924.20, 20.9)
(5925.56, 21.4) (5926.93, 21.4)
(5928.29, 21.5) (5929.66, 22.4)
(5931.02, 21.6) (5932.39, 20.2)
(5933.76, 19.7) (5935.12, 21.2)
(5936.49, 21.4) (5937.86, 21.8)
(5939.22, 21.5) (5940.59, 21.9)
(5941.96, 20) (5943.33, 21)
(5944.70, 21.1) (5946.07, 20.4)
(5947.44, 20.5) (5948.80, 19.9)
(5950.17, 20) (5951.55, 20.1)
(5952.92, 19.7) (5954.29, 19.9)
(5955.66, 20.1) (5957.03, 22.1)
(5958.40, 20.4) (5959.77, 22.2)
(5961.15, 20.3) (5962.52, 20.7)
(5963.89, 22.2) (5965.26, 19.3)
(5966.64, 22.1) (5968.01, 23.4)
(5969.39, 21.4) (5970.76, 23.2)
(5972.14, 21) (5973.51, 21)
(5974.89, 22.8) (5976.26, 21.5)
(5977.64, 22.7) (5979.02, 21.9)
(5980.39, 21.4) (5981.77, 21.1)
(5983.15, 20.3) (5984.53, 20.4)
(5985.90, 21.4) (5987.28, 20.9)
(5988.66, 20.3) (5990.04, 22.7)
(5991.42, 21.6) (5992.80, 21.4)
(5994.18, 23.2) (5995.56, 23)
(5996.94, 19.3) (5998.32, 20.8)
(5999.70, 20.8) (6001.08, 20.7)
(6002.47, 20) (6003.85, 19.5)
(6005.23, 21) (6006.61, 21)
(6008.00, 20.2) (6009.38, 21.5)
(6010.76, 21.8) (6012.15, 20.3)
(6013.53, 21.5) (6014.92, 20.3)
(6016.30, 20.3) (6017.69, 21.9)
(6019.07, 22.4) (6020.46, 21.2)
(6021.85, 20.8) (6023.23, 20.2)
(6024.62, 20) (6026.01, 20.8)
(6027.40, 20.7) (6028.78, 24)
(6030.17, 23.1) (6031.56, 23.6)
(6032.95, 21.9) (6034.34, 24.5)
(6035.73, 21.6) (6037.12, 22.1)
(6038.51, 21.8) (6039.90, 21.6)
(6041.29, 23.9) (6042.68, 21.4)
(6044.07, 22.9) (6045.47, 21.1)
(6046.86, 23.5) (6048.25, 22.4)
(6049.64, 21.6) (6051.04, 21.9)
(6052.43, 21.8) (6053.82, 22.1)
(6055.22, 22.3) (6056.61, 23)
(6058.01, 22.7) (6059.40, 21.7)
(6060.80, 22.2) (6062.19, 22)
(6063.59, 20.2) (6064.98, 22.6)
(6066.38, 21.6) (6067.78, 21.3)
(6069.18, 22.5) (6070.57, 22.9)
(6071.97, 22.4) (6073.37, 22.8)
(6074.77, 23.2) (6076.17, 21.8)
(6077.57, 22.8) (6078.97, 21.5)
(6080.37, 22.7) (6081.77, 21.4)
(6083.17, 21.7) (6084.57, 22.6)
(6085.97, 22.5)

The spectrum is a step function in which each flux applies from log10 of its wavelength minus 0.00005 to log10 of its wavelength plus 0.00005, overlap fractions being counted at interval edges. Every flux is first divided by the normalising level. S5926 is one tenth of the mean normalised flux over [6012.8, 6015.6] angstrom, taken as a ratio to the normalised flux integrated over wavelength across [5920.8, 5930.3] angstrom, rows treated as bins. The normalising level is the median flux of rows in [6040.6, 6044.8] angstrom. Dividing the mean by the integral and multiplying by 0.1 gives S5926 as 0.010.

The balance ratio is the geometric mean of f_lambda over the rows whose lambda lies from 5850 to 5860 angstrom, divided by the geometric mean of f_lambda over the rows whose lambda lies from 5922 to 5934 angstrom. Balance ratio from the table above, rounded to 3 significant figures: 1.02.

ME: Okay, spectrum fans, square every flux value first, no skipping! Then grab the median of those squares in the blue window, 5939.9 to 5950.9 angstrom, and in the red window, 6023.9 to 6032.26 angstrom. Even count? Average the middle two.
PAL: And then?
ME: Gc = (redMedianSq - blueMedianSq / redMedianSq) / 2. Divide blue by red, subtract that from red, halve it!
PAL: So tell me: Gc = 241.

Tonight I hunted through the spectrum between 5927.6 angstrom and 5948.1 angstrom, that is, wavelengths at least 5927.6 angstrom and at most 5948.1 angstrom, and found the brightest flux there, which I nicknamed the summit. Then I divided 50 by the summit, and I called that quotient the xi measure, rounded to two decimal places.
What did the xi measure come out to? 2.23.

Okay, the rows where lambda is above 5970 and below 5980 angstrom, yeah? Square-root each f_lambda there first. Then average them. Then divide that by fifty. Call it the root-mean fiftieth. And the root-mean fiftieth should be 0.0938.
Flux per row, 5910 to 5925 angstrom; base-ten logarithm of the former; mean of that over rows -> 1.33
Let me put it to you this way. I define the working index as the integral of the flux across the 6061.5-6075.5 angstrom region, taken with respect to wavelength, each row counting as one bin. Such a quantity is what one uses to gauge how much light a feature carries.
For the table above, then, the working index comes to 310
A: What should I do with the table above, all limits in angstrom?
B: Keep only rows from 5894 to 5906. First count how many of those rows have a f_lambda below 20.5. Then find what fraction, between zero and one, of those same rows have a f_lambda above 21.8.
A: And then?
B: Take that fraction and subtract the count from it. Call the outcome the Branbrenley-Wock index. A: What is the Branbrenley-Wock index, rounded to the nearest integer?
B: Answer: -8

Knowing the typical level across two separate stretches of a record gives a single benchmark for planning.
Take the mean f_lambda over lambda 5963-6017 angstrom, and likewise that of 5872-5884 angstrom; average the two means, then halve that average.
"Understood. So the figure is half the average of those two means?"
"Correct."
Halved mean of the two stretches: 10.6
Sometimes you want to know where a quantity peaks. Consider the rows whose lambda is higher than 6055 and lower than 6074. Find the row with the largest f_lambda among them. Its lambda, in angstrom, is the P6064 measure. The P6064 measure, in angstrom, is 6056.61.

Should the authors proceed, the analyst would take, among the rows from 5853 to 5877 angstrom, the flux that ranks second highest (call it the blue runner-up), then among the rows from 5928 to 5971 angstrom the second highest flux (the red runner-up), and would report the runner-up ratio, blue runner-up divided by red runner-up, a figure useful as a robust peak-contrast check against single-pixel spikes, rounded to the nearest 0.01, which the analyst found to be 0.98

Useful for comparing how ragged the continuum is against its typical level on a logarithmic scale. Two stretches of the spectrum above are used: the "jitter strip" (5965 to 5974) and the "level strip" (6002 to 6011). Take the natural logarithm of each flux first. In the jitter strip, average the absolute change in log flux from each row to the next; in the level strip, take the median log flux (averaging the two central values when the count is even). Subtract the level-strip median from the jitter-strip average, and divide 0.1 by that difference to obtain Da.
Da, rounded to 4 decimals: -0.0337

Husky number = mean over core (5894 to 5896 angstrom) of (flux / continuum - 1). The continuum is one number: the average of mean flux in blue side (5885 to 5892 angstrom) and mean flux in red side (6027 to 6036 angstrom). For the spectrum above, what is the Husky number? -0.14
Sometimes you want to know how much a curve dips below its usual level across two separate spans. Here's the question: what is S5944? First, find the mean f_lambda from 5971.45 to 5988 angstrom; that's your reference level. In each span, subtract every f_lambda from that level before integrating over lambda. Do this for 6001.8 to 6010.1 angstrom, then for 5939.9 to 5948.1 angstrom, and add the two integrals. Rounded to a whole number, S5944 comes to 11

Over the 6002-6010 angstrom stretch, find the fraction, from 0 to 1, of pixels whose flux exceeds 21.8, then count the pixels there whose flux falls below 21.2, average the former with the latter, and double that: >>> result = 5.0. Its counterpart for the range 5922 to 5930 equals 2.2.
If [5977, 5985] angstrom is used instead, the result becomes 3.3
